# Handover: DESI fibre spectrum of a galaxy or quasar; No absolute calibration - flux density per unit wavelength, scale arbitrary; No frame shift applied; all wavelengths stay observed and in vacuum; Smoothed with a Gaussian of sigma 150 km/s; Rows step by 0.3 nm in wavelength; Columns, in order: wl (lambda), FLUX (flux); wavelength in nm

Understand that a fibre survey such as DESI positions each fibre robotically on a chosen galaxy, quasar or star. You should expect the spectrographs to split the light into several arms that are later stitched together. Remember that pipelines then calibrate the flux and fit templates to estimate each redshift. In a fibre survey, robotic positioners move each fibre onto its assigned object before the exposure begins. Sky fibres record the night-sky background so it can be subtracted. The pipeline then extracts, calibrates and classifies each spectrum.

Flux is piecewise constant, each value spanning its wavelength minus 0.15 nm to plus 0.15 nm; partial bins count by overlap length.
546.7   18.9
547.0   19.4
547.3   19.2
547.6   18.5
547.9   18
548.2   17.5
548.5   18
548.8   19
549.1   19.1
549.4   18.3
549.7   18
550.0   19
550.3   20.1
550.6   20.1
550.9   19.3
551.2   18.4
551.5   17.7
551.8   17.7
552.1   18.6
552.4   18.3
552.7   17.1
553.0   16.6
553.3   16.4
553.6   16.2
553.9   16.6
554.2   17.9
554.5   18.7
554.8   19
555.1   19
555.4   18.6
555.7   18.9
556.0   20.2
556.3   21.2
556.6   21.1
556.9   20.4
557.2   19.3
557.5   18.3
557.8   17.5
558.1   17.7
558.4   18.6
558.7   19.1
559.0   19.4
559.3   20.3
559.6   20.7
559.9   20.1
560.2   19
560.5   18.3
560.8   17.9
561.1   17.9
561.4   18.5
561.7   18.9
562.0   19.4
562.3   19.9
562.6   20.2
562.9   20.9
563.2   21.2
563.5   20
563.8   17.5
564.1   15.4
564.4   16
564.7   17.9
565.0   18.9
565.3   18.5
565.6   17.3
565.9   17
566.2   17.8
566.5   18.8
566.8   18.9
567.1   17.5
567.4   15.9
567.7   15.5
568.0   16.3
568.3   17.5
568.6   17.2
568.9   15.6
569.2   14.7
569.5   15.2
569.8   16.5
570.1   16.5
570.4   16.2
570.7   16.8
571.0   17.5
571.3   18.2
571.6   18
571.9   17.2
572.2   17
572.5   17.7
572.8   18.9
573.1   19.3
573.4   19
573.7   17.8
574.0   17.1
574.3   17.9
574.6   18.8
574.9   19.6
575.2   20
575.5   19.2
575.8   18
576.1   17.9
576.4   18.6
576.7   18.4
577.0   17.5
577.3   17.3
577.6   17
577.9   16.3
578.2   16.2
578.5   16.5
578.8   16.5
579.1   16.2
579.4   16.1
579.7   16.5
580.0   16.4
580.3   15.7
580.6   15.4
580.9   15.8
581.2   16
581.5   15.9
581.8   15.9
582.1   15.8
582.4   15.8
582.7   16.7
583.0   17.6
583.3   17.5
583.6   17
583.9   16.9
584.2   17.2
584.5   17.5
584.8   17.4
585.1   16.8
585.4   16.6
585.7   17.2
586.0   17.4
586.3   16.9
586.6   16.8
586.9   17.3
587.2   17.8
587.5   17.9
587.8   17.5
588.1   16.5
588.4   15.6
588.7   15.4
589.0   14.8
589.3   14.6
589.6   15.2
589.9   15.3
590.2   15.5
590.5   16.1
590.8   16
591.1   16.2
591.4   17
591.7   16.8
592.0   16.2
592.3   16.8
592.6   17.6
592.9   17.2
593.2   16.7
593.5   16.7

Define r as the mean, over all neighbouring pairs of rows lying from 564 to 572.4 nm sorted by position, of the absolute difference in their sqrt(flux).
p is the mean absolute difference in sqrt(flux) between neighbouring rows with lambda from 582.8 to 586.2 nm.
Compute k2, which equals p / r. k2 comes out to 0.4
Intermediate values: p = 0.036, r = 0.094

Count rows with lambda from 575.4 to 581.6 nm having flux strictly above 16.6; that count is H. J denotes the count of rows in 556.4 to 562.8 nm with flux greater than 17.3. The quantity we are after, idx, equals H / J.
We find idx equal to 0.4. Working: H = 8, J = 21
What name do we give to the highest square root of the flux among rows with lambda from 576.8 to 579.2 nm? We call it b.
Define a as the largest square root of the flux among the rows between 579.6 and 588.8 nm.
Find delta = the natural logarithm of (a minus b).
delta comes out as -3.0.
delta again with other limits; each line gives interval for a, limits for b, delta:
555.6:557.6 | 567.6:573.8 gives -1.6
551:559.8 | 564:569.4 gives -1.4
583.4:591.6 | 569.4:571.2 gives -3.0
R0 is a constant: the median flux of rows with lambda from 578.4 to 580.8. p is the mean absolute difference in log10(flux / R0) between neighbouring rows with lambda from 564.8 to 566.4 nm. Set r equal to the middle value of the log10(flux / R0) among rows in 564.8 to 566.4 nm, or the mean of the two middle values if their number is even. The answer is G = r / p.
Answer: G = 2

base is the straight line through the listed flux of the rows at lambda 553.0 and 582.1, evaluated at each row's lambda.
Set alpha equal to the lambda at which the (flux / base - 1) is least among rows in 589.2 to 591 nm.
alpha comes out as 589.3 nm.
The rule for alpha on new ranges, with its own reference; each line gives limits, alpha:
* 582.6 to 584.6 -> 582.7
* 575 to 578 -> 577.9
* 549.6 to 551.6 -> 551.5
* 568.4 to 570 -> 569.2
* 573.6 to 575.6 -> 574.0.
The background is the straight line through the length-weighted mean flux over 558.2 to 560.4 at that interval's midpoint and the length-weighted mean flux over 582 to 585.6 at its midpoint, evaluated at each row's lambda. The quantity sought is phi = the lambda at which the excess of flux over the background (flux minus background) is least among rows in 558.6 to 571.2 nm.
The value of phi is 569.2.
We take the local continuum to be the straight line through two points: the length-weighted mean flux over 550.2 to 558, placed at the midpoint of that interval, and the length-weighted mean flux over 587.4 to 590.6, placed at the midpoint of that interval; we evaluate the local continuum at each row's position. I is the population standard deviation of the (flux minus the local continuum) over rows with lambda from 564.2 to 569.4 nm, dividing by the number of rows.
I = 1.2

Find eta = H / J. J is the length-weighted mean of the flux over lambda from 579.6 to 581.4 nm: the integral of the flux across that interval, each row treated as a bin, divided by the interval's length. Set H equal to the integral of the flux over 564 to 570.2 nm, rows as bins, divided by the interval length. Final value 1.06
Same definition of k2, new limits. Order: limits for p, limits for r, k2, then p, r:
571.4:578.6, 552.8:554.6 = 1.0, 0.071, 0.070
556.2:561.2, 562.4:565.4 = 0.5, 0.069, 0.140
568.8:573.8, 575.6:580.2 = 2.0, 0.076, 0.038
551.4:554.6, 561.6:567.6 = 0.6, 0.069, 0.114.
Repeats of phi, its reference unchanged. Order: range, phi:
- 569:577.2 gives 569.2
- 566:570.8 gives 569.2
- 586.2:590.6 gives 589.3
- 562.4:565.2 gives 564.1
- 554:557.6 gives 554.2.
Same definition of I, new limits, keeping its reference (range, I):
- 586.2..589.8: 1.1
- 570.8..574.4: 0.7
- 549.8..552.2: 0.8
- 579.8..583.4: 0.7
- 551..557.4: 1.5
